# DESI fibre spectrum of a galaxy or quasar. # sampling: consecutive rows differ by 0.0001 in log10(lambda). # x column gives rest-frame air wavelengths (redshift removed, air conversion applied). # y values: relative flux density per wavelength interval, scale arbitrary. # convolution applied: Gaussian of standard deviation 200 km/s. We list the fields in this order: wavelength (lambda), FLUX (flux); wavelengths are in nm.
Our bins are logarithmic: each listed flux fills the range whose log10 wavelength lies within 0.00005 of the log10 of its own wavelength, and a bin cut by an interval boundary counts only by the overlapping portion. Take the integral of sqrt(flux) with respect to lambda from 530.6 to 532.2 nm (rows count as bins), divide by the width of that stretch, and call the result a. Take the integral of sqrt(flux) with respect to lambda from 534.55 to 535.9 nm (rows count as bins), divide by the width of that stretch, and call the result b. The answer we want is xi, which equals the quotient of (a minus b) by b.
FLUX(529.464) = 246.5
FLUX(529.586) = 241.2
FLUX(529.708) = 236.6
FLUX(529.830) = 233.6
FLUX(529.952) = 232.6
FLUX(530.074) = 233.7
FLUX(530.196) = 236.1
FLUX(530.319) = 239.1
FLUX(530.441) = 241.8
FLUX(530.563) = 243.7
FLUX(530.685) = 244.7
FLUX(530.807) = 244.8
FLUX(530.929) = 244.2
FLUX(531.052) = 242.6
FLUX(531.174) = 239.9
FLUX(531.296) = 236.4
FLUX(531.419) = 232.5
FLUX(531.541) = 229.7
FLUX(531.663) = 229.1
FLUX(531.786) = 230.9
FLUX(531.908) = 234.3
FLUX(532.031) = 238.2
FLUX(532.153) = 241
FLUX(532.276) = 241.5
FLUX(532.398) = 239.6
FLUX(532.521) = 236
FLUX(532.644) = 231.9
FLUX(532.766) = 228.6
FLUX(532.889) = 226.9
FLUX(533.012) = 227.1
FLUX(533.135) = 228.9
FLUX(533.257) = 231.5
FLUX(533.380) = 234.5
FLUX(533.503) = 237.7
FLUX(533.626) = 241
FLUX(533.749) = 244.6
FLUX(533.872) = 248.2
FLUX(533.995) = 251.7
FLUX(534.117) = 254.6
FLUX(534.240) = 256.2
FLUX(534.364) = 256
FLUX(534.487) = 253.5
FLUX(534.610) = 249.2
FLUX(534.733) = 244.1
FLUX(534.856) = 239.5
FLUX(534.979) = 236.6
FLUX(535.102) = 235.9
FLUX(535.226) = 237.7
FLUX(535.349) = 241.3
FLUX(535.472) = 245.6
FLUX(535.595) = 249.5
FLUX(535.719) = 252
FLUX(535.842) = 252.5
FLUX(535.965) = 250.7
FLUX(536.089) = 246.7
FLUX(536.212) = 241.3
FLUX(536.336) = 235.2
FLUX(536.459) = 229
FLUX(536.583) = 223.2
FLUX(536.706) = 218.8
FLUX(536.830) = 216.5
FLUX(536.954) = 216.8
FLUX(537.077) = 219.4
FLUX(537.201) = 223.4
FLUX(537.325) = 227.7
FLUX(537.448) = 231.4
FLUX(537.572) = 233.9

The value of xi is -0.013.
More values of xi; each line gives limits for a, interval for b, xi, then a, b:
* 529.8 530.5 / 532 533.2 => 0.004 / 15.4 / 15.3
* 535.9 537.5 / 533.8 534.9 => -0.043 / 15.1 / 15.8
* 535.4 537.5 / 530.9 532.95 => -0.002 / 15.3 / 15.3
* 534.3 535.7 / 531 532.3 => 0.018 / 15.6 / 15.4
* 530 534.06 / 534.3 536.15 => -0.018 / 15.4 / 15.7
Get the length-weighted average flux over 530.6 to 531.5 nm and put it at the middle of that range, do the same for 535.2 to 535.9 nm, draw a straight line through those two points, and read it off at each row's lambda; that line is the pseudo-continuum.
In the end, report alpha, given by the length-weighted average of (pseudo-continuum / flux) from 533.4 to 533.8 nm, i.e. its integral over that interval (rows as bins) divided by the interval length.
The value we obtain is 1.02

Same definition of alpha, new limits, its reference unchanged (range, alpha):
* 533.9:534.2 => 0.97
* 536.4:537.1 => 1.13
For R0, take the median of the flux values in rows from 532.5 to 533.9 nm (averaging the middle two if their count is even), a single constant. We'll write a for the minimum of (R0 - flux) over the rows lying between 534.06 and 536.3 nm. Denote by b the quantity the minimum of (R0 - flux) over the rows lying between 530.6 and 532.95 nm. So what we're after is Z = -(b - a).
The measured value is -11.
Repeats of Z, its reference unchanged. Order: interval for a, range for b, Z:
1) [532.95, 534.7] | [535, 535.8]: -4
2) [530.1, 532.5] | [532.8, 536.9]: 11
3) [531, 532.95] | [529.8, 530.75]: 2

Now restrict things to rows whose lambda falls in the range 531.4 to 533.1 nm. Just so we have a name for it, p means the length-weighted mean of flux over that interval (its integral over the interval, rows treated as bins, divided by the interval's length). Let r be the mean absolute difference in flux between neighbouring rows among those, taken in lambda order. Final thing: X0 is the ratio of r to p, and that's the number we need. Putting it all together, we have 0.0101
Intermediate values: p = 233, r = 2.4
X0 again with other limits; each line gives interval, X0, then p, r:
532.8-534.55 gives 0.0102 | 242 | 2.5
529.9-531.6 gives 0.0088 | 239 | 2.1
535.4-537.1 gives 0.0149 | 236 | 3.5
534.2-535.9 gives 0.0115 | 246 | 2.8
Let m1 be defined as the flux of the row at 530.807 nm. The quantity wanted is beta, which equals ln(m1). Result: 5.50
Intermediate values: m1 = 244.8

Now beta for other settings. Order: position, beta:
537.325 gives 5.43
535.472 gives 5.50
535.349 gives 5.49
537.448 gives 5.44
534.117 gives 5.54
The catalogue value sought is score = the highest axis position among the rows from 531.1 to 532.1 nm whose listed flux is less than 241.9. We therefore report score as 532.031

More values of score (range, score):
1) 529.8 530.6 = 530.441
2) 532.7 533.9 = 533.626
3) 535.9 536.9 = 536.830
